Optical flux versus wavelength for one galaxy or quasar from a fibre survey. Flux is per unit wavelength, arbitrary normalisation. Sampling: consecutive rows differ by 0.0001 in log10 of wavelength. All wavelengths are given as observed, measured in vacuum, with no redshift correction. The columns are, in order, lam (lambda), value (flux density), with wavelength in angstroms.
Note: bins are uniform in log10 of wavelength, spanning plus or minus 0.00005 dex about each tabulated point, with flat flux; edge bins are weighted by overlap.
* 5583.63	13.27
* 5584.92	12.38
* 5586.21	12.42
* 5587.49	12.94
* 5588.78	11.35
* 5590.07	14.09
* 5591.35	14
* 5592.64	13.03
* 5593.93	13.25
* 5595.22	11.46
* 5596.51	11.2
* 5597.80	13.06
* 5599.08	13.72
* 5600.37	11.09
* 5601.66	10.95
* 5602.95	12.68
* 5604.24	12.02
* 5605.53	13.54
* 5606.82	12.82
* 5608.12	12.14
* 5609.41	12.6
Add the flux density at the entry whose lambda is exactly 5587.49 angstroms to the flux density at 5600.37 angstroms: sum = 24.0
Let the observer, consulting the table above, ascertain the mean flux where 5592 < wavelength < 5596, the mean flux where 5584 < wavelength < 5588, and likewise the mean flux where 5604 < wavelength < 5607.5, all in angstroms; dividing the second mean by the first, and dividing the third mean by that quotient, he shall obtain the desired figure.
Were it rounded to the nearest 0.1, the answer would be 12.8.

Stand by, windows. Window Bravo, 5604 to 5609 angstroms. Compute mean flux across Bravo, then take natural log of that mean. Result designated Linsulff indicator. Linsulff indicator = 2.54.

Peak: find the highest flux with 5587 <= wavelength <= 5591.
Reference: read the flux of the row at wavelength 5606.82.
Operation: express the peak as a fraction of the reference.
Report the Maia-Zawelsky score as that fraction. 1.10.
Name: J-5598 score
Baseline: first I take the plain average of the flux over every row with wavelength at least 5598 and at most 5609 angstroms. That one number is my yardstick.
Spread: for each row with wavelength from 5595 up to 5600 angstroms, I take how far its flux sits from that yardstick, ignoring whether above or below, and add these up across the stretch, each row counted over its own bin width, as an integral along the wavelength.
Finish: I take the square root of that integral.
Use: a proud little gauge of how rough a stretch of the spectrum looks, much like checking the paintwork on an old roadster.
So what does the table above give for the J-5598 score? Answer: 2.30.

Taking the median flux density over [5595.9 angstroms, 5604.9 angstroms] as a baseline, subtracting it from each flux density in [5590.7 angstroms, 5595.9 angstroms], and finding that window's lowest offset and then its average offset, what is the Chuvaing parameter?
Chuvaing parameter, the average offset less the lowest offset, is 1.47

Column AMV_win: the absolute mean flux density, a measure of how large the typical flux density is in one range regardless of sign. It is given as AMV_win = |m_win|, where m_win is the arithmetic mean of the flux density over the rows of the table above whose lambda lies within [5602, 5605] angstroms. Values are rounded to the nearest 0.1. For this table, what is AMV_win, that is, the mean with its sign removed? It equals 12.3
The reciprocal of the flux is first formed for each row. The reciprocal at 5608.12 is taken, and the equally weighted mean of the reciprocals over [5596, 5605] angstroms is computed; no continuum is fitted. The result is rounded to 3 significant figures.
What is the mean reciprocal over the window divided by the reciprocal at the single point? 1.01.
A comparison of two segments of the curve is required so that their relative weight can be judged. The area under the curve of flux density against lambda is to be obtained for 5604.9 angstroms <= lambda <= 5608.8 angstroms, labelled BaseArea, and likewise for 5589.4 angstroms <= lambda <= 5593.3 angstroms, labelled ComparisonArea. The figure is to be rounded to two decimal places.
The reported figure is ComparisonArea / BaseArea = 1.07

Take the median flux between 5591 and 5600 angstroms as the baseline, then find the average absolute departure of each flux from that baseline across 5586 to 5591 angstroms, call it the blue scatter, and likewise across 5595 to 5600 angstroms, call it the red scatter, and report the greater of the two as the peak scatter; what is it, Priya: 1.03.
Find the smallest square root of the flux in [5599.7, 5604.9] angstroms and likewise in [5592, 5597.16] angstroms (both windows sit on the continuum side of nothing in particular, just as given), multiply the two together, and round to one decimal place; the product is 11.1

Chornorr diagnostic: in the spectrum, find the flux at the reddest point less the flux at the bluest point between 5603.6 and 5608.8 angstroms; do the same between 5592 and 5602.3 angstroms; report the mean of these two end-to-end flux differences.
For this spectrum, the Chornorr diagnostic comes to -1.0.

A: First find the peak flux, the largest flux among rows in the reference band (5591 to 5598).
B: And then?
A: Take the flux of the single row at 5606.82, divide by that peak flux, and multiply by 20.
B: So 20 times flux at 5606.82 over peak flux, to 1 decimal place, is 18.3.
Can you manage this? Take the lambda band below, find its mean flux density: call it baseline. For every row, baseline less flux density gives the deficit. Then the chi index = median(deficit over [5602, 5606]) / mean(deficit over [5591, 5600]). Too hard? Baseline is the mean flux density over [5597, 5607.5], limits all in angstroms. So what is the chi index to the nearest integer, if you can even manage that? 1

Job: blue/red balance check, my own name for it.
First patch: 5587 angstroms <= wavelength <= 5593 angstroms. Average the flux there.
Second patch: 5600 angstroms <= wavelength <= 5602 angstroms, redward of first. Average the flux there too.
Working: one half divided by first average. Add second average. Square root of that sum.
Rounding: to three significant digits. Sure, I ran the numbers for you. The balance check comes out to 3.33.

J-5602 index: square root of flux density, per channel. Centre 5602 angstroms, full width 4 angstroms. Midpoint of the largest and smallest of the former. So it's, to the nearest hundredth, 3.43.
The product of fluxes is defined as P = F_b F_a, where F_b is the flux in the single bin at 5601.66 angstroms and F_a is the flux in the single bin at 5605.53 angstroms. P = 148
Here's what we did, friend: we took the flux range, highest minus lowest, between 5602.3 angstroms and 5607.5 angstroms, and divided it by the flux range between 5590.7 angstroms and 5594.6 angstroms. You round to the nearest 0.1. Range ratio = 1.6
